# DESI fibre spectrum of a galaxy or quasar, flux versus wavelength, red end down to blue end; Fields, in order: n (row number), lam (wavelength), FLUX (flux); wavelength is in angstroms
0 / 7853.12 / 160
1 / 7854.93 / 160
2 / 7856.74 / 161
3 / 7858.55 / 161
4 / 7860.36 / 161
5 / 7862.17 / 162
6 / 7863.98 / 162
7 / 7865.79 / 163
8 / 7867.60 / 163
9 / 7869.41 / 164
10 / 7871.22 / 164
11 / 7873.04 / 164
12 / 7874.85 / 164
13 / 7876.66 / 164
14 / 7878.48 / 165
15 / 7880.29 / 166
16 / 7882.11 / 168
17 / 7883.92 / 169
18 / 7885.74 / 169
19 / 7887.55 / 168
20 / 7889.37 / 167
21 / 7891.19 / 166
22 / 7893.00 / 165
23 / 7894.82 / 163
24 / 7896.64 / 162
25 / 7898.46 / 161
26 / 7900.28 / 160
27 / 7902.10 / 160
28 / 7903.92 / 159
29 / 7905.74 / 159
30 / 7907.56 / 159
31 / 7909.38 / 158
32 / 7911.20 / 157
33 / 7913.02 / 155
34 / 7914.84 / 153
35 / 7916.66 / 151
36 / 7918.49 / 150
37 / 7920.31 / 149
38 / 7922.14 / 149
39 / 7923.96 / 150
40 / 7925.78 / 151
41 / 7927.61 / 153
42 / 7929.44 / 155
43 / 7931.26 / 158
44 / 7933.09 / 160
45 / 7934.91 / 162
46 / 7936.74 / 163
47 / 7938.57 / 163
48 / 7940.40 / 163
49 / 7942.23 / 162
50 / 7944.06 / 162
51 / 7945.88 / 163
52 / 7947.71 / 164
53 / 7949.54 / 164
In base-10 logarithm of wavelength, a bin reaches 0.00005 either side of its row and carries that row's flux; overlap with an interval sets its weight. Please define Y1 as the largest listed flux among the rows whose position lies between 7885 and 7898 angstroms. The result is 169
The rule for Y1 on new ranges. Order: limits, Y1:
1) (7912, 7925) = 155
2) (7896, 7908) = 162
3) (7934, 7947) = 163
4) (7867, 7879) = 165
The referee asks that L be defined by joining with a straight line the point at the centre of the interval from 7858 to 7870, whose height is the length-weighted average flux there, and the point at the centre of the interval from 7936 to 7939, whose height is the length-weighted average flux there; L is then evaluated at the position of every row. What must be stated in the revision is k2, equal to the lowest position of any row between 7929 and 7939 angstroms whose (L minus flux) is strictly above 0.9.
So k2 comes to 7929.44 angstroms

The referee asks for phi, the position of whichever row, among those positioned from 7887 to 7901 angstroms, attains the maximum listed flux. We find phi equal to 7887.55 angstroms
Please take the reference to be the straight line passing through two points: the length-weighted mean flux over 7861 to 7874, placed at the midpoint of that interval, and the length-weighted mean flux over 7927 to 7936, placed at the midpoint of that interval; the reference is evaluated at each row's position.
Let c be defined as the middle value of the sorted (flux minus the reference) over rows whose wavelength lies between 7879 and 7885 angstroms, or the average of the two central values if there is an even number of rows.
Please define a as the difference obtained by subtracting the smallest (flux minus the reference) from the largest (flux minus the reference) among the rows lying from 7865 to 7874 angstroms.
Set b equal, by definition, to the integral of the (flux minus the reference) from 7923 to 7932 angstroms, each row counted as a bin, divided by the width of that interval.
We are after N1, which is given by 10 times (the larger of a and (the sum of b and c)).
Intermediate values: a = 1.6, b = -4.9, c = 6.1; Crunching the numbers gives 16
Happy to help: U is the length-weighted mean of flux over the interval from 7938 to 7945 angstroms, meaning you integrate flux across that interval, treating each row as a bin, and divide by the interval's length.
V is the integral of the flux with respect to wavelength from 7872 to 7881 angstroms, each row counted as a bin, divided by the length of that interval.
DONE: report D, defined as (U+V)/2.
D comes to 164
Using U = 162.6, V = 165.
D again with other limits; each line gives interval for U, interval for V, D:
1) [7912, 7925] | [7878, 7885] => 159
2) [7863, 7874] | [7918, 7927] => 157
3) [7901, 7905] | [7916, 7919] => 155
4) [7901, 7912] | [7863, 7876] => 161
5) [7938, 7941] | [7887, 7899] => 164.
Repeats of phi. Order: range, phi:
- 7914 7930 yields 7929.44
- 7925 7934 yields 7933.09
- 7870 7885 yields 7883.92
